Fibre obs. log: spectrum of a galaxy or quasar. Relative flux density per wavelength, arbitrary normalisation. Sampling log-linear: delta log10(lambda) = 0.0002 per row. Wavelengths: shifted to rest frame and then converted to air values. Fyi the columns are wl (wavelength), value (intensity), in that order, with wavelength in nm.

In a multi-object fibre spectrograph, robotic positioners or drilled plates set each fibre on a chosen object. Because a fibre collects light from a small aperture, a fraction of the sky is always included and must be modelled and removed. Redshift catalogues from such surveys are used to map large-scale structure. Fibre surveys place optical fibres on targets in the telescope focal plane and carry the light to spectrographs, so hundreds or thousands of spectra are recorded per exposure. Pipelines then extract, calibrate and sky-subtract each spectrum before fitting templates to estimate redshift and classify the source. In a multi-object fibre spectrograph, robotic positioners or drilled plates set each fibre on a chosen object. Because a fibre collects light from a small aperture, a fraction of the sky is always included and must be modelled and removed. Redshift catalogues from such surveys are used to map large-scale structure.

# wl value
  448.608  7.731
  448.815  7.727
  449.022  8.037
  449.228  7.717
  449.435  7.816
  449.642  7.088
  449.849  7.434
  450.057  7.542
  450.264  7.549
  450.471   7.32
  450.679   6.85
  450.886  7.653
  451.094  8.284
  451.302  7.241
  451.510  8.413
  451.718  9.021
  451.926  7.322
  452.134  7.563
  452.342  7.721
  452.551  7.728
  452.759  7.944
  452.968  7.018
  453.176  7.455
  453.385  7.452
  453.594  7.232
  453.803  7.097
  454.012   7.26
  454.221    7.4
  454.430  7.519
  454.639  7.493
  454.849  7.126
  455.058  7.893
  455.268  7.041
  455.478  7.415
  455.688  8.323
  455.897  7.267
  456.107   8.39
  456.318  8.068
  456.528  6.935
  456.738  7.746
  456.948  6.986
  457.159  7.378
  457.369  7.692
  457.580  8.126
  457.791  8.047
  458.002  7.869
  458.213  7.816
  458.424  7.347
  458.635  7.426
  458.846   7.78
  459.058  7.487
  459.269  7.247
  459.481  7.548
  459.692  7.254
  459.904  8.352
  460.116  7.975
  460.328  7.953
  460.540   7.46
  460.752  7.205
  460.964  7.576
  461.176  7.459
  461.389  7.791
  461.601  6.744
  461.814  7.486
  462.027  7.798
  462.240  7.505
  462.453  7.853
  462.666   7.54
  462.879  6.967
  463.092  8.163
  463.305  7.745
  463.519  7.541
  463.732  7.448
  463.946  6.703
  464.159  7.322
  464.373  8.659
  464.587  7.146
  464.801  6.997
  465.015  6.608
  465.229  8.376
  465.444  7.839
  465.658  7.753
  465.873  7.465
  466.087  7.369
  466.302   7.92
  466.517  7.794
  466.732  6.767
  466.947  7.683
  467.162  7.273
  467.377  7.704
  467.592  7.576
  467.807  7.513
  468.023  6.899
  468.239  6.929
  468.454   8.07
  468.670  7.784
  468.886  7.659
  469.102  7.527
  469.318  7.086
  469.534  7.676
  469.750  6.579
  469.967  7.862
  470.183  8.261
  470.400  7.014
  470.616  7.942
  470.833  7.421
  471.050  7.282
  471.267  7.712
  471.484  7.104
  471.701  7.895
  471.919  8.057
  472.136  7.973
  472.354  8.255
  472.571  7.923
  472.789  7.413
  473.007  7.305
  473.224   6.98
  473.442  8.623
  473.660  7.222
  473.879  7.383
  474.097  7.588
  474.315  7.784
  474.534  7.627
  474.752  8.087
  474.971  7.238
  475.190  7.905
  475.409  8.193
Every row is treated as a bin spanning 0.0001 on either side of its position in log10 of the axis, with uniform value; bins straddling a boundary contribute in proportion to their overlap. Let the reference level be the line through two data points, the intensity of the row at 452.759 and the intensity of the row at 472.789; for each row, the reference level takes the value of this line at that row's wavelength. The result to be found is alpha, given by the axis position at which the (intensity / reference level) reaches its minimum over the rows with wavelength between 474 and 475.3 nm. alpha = 474.971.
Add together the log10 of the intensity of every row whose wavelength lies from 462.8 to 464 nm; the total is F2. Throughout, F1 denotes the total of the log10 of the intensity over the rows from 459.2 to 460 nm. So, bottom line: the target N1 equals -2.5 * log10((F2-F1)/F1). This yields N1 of 0.8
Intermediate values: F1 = 3.5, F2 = 5.22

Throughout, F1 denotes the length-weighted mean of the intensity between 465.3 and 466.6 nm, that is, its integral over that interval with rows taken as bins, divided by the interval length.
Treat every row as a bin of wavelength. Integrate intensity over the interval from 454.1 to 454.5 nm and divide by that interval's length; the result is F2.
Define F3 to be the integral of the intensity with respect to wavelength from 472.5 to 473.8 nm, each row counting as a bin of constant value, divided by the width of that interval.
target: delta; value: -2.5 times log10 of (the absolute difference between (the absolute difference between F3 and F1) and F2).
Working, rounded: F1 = 7.70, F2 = 7.45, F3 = 7.56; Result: -2.16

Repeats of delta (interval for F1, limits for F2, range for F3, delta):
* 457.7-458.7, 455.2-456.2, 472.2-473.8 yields -2.21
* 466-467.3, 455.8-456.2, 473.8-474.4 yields -2.22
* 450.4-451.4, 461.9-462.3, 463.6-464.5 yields -2.20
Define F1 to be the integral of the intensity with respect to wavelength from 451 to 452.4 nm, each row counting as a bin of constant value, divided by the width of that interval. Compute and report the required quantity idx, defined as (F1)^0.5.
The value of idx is 2.818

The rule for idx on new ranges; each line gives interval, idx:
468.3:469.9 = 2.734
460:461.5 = 2.763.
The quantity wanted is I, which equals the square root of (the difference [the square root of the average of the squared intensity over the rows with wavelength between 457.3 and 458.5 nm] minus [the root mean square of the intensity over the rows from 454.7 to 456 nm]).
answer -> 0.54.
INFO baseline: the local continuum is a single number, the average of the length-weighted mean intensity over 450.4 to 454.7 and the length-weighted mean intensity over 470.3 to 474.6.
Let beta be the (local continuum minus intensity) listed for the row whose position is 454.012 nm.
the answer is 0.3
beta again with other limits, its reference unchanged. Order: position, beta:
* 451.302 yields 0.4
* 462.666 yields 0.1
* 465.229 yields -0.8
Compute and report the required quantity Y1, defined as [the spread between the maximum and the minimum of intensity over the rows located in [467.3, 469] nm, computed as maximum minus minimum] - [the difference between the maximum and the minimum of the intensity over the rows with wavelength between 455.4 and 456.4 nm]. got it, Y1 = 0.05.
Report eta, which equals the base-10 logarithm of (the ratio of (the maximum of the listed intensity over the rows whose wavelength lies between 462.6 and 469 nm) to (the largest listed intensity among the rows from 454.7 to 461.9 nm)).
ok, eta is 0.01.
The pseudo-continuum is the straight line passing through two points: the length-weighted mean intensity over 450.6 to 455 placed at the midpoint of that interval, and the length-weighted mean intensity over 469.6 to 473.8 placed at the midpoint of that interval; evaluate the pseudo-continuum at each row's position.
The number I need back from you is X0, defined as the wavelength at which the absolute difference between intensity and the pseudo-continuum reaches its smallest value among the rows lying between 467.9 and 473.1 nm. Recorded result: 468.886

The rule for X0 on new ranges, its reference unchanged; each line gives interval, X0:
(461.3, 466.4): 462.666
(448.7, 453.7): 452.134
